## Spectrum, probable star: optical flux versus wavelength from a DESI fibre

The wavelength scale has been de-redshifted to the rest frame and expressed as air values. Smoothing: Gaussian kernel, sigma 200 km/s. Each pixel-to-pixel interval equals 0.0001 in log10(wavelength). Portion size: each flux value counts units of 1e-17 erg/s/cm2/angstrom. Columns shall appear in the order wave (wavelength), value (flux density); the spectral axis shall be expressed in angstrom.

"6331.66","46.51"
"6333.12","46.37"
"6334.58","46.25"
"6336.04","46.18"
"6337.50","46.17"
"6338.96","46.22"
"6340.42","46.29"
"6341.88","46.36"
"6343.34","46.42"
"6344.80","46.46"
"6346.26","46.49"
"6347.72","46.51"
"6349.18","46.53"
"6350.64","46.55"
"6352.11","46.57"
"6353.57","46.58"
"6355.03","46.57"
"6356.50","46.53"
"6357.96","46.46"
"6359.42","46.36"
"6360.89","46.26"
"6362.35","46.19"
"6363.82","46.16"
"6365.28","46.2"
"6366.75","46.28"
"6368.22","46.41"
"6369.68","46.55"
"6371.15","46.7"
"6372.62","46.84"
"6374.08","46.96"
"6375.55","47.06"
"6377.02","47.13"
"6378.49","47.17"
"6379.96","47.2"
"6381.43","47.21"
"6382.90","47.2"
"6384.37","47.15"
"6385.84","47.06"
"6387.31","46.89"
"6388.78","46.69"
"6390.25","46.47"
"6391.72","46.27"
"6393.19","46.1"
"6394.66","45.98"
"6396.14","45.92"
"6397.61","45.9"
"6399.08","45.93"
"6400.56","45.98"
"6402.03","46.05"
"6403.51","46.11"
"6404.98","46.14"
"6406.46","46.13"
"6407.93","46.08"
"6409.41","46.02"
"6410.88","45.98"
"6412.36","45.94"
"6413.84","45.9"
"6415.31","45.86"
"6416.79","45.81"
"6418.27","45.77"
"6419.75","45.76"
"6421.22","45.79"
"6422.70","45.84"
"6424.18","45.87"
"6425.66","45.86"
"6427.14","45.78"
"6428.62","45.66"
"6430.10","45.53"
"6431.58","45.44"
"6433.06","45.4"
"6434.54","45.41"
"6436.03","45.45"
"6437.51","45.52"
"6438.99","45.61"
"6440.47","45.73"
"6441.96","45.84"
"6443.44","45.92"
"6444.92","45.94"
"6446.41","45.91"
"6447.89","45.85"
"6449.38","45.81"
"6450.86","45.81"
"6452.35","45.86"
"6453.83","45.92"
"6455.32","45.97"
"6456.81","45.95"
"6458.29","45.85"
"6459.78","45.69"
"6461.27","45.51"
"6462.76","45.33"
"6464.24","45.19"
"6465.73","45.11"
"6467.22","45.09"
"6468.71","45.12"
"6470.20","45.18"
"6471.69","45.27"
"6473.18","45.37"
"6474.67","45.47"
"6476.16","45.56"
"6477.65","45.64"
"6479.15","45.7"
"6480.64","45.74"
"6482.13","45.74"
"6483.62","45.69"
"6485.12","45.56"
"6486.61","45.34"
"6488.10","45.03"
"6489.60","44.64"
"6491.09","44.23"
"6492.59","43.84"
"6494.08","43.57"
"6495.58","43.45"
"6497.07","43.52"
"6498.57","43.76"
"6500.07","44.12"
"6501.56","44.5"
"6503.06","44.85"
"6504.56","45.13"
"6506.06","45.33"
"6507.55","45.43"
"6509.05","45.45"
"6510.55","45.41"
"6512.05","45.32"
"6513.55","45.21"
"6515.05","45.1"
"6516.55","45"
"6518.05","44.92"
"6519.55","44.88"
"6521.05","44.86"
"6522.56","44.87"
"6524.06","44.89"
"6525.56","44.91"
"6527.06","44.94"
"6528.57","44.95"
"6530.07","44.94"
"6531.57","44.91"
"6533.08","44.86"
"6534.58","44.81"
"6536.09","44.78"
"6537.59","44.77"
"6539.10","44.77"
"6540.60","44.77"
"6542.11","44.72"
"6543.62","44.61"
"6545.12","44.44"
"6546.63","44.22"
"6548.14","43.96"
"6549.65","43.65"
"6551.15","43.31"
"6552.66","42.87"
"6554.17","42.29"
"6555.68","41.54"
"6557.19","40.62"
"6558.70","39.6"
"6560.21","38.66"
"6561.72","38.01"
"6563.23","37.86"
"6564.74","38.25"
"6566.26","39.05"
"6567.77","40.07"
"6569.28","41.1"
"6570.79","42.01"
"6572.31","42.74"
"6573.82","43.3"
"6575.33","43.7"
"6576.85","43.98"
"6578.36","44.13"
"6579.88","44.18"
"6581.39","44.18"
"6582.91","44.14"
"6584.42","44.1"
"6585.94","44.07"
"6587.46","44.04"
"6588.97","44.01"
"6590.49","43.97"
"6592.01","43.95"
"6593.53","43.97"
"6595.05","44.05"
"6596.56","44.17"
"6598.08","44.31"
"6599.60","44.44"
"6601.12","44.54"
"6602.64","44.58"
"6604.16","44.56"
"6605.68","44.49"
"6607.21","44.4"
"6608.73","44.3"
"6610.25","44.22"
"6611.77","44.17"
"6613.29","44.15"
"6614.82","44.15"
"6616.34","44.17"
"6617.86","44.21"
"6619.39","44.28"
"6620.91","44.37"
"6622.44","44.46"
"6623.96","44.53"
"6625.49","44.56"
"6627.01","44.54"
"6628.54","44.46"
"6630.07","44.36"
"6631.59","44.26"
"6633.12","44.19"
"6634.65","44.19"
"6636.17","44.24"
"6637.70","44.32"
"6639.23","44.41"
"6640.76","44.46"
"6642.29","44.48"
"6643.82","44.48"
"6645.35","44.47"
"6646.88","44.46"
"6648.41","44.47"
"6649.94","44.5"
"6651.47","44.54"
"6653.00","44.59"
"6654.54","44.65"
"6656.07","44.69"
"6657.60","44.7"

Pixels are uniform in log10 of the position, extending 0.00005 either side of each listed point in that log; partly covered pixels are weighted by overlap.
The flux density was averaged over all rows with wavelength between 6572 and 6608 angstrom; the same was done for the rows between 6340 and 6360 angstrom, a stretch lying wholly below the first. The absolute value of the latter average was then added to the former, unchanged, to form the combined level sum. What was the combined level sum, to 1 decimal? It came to 90.6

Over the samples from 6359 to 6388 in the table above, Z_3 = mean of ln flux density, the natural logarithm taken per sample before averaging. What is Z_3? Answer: 3.84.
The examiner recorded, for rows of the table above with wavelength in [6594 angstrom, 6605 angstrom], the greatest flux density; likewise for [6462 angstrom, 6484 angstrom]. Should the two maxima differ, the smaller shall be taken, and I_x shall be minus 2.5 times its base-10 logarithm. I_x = -4.12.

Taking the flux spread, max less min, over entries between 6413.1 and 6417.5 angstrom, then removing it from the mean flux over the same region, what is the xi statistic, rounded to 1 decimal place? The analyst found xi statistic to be 45.8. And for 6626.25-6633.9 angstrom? 44.0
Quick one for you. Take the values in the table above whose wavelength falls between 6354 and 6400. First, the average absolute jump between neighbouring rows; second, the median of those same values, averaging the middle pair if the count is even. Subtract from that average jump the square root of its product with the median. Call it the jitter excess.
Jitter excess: -2.0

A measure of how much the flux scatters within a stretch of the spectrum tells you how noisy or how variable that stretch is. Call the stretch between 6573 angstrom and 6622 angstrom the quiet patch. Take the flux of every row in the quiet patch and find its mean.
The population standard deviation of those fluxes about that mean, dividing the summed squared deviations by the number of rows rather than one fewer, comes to 0.25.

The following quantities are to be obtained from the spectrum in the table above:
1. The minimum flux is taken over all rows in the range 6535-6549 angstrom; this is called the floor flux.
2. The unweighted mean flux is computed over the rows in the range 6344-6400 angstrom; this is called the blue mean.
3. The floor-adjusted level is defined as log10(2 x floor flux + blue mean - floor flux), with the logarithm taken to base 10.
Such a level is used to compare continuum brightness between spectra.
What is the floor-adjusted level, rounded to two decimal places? 1.96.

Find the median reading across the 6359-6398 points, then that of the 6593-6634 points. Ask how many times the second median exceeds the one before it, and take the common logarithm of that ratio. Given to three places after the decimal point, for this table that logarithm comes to -0.021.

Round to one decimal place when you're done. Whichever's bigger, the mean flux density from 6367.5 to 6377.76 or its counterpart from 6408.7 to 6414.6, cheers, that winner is 46.8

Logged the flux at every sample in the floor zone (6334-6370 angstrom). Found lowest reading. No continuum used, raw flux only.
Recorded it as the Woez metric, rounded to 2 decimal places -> 46.16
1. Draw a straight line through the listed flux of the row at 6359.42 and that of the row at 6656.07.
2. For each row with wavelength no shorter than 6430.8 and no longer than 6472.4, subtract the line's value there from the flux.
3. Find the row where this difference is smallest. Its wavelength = 6467.22 angstrom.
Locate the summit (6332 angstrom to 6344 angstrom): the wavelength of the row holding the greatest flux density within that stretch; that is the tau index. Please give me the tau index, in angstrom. 6343.34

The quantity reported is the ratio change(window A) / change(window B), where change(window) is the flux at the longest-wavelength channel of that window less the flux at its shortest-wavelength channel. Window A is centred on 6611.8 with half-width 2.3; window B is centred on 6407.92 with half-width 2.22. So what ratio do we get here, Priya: 0.6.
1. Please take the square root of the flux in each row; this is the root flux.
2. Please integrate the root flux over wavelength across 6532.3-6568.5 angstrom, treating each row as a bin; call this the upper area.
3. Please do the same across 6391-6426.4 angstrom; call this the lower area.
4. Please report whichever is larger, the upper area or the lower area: 240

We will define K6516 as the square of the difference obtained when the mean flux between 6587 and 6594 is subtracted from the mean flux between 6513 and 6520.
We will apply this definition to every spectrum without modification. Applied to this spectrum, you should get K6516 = 1.1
